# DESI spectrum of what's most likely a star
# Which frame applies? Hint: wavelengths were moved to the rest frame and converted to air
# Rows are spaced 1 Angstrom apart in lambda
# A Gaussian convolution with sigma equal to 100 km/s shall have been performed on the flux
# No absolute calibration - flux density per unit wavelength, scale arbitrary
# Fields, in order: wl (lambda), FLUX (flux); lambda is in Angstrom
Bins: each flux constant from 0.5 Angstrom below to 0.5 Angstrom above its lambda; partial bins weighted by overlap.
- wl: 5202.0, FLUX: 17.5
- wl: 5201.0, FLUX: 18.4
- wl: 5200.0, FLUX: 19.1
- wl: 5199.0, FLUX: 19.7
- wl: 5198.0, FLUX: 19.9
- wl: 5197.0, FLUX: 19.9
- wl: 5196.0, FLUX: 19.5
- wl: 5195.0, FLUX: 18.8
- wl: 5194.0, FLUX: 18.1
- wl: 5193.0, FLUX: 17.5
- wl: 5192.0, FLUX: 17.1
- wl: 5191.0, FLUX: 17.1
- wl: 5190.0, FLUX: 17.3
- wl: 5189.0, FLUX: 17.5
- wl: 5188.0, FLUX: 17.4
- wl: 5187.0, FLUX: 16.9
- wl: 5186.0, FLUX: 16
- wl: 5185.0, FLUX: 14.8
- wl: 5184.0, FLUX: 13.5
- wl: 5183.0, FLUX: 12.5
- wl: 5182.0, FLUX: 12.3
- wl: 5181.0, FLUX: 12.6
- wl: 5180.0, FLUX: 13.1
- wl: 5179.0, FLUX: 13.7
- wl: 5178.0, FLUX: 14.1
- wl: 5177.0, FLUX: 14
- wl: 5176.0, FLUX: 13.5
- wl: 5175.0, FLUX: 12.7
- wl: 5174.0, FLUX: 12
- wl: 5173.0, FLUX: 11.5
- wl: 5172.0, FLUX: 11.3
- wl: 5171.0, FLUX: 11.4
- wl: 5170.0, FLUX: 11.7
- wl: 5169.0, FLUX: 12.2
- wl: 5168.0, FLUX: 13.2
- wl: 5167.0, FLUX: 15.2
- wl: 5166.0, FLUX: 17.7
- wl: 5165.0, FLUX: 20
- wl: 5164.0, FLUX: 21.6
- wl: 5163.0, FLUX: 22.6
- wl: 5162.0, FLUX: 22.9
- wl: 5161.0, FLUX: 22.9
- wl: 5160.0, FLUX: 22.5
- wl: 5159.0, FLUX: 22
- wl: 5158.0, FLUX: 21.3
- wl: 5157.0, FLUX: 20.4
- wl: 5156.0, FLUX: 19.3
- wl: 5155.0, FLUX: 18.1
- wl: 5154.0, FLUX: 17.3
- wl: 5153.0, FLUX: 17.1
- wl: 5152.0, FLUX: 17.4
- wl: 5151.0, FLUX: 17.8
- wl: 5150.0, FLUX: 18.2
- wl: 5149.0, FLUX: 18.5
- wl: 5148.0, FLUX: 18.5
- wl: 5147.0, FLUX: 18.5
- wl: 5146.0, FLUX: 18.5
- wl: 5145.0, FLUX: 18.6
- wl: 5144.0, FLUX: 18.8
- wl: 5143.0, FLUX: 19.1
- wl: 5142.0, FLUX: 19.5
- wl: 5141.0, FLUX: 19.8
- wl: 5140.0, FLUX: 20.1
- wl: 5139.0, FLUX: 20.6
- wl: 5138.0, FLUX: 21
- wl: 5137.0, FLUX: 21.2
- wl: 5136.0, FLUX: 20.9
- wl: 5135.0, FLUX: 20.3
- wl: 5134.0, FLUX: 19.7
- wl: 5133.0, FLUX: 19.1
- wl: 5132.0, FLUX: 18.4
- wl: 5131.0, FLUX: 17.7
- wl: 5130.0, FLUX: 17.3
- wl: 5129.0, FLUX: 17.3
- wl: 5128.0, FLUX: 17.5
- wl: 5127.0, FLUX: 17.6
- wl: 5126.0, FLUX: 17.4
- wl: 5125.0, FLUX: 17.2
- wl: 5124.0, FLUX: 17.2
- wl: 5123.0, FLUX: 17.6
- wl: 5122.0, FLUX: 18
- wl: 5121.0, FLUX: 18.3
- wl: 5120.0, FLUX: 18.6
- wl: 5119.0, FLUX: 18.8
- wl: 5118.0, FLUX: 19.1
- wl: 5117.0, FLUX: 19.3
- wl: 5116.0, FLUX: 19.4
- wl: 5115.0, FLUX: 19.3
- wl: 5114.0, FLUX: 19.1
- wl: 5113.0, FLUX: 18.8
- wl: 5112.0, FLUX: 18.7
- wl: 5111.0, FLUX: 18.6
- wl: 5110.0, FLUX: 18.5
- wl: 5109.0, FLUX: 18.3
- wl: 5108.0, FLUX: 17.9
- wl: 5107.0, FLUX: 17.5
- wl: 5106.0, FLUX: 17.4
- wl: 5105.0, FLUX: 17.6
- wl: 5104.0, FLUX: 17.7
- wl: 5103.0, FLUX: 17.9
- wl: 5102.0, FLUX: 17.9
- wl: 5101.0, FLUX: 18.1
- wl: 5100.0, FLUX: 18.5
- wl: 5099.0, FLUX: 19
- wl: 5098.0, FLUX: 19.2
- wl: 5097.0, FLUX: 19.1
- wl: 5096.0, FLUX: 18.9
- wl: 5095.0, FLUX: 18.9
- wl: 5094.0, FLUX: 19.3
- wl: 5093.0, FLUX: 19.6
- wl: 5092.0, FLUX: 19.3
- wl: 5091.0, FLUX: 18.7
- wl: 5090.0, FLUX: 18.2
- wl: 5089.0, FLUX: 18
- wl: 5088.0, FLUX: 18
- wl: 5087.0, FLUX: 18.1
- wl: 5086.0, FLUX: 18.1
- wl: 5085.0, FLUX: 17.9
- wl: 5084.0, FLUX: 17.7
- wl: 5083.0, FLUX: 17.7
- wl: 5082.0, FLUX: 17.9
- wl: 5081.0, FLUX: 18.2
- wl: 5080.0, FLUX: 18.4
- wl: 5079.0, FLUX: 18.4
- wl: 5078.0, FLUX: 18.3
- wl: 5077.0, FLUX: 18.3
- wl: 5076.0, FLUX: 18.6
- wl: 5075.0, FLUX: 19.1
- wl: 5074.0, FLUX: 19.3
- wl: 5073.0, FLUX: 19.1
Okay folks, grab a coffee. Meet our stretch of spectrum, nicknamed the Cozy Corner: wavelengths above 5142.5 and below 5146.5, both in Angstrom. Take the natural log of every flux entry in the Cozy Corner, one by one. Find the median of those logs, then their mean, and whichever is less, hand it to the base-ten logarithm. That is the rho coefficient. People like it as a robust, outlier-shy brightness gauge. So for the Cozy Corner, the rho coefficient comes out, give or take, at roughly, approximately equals 0.467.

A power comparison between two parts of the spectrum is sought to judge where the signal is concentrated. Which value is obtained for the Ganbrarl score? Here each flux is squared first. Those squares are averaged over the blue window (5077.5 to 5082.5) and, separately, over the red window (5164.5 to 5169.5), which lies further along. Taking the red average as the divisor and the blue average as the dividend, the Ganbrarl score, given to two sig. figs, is 1.3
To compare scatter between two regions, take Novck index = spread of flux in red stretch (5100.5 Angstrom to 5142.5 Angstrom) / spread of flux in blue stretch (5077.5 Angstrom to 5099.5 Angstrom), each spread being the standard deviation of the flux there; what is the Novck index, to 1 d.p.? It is 2.0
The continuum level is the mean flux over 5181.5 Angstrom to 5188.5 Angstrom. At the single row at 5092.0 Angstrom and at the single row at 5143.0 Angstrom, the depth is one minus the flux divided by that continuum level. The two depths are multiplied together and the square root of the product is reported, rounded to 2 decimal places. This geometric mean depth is 0.30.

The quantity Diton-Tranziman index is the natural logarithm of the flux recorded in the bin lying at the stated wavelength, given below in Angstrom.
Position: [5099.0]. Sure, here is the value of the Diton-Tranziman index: 2.94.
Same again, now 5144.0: 2.93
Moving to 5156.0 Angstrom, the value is 2.96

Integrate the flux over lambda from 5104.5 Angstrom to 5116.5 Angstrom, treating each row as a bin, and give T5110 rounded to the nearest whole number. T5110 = 221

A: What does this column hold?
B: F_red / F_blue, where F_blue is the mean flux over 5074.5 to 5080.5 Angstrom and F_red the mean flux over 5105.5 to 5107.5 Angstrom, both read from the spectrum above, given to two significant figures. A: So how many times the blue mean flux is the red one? 0.94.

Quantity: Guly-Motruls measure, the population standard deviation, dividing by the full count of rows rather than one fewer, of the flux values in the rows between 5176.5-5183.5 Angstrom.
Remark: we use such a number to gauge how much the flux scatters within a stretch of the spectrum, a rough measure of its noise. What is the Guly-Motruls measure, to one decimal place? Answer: 0.7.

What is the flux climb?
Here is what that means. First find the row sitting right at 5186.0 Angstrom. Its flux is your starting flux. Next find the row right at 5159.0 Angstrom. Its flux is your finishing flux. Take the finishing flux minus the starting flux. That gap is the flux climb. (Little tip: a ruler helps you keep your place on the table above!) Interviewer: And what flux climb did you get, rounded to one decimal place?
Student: 6.0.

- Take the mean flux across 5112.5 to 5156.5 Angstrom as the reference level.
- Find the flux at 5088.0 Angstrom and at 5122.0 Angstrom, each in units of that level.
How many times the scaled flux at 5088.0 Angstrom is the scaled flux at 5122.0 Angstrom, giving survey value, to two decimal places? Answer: 1.00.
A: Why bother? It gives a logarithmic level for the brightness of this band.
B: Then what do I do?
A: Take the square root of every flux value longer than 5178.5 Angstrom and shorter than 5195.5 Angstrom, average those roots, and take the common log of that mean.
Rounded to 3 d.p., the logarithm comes 0.596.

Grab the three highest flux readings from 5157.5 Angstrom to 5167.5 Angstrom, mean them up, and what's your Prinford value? 22.8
